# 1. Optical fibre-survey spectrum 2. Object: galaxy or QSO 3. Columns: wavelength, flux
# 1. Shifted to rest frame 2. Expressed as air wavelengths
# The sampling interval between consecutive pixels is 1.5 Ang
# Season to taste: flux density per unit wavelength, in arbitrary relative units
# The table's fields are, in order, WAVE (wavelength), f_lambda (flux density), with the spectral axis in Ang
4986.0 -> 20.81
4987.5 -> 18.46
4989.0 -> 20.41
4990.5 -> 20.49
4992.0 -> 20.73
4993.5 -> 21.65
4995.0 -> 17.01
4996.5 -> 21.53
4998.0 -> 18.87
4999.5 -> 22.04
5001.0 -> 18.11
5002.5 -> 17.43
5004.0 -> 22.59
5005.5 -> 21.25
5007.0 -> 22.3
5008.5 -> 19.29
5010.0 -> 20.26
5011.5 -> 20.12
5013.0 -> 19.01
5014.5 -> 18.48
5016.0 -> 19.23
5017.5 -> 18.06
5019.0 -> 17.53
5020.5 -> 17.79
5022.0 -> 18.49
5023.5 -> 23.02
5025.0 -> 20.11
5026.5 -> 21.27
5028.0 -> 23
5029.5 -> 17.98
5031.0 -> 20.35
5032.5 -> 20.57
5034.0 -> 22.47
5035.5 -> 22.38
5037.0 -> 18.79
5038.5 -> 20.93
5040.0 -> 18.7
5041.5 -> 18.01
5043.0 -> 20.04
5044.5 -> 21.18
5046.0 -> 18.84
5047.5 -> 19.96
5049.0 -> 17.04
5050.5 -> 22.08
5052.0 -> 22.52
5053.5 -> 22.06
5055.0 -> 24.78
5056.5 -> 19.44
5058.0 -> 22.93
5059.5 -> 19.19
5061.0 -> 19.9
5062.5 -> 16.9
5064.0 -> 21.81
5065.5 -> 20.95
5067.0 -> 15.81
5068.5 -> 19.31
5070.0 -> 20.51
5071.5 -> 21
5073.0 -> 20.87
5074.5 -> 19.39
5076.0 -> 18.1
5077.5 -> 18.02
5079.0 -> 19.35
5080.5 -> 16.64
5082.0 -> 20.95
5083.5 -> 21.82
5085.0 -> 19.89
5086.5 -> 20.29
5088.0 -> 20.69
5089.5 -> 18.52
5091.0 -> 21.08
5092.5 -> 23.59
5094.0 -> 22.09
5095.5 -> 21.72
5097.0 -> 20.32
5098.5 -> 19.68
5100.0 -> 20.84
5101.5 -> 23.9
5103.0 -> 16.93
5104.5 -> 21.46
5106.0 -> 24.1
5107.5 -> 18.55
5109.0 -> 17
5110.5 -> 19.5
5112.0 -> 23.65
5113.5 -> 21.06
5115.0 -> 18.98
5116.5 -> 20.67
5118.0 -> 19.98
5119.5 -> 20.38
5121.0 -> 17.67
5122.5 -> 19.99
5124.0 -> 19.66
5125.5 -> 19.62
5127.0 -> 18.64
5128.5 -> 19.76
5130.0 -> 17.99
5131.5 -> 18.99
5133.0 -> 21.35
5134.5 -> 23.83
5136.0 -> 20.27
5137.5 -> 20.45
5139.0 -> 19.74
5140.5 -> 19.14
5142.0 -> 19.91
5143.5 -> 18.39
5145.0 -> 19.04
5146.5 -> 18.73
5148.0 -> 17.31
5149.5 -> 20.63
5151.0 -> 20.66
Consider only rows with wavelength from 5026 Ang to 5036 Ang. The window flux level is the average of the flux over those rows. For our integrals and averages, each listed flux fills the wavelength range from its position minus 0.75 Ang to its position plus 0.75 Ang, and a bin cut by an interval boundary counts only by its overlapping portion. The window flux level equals 21.1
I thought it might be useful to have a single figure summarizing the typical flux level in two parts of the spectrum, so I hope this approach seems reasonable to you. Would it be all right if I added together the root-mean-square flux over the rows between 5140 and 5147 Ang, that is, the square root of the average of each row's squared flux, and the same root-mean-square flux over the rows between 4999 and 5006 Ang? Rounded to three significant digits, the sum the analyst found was 39.4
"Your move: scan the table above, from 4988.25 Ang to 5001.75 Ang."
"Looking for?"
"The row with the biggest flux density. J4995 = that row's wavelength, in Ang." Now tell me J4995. 4999.5 Ang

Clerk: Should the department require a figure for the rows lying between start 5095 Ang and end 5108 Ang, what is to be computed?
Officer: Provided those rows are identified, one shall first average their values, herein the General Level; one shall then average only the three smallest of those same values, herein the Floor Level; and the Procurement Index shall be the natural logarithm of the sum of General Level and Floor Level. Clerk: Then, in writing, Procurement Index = 3.67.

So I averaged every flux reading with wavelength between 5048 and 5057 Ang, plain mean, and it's 21.3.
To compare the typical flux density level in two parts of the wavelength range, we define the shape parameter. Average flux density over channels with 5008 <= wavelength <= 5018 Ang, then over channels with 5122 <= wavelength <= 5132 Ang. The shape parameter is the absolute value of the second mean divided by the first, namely 1.00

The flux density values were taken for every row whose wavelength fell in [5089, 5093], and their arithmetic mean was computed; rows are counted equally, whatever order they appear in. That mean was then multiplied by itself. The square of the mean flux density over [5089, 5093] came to 444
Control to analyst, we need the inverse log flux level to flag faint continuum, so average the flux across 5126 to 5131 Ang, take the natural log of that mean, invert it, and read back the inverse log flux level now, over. 0.341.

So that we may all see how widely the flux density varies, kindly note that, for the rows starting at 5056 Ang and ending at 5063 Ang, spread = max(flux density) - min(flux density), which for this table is 6.0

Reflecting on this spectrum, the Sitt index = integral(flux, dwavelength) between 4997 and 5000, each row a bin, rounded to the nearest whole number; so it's 61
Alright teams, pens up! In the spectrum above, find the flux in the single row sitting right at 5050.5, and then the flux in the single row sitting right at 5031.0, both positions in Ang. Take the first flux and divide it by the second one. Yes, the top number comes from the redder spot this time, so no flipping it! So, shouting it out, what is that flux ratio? 1.09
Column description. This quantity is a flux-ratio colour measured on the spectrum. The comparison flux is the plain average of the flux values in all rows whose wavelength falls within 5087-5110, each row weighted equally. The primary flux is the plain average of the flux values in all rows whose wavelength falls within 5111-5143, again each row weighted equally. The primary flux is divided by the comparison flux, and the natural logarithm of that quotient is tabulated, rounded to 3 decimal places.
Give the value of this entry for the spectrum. -0.030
